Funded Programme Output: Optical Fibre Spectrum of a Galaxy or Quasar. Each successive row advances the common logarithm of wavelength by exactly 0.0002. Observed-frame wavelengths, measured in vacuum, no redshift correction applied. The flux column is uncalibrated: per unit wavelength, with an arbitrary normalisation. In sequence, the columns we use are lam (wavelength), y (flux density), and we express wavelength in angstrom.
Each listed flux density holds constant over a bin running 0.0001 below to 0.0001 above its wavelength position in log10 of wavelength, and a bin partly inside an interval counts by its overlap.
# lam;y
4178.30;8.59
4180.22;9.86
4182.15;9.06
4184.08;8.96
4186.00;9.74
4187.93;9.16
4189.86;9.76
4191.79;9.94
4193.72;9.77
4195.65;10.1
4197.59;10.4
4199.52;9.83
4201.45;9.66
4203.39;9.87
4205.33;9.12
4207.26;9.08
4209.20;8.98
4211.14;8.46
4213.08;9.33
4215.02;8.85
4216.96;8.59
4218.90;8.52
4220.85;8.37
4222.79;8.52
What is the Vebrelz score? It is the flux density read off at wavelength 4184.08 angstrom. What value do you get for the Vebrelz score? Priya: 8.96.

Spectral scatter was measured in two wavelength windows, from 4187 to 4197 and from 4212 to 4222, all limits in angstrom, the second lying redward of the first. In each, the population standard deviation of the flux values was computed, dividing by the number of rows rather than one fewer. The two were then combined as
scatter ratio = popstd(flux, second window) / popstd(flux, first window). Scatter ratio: 1.06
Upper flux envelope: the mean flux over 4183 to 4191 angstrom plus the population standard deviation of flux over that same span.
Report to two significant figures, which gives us 9.8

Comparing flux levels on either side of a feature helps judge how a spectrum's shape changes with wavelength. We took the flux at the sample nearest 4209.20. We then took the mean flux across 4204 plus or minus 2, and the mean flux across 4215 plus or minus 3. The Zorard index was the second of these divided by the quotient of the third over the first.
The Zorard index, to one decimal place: 9.6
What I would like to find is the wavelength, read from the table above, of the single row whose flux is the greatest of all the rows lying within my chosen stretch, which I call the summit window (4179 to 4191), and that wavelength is 4180.22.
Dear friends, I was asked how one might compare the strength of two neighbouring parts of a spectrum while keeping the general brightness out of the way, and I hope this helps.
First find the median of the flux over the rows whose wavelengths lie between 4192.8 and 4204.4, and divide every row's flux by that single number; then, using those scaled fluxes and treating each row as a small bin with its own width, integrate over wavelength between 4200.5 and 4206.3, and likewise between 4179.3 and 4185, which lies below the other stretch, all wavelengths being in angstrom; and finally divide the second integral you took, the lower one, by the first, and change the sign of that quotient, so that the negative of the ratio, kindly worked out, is -1.0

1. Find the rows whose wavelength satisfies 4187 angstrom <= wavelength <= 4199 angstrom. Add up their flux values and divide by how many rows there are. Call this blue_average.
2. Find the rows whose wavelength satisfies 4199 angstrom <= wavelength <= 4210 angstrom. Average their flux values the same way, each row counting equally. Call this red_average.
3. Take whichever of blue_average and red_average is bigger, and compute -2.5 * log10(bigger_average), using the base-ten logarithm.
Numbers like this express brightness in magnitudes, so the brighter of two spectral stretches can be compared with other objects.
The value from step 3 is -2.48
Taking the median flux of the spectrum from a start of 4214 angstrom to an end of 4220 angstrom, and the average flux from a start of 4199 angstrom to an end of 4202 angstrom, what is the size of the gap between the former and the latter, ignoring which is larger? 1.2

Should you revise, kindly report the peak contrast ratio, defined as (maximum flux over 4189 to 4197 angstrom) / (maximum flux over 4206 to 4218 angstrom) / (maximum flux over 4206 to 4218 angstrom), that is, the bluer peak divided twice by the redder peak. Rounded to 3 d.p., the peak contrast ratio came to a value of 0.116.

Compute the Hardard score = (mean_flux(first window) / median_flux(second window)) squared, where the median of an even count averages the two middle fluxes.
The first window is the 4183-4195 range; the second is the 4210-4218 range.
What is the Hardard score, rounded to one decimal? 1.2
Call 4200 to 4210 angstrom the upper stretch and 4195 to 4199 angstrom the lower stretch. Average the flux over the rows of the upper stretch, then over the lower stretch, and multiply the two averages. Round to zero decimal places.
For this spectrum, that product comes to 96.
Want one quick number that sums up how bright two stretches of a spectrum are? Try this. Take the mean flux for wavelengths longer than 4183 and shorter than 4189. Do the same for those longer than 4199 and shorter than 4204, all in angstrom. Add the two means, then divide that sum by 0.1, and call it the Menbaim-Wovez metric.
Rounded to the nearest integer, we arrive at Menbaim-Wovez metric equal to 191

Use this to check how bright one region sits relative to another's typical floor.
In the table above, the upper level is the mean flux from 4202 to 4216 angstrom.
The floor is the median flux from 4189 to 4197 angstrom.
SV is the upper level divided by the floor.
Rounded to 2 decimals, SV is 0.92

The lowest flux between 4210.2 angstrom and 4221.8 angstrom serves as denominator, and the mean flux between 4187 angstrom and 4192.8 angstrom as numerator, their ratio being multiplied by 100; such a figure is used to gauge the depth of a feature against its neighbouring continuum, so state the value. 115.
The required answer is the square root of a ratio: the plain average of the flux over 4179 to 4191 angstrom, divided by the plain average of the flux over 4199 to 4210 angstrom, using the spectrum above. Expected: 1.00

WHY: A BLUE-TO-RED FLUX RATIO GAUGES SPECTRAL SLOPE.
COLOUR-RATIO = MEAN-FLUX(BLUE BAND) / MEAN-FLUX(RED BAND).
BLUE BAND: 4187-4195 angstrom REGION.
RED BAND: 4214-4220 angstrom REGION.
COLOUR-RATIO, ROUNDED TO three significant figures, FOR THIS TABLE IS 1.12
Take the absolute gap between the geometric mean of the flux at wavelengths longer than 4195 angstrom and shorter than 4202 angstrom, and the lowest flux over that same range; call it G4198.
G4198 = 0.334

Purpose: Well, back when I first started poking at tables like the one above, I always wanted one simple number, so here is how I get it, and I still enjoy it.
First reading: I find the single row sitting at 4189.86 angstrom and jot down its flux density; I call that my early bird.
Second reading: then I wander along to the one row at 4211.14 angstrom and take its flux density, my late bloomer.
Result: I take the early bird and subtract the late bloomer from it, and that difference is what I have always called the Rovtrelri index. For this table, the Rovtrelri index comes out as 1.3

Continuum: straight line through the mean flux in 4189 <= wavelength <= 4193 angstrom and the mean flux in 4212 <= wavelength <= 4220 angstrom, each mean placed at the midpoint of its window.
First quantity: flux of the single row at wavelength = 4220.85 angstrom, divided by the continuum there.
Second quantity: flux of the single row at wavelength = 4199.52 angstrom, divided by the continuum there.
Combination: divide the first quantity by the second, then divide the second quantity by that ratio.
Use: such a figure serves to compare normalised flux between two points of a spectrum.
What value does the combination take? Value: 1.10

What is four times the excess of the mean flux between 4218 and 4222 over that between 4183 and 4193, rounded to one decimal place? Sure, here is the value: -4.3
